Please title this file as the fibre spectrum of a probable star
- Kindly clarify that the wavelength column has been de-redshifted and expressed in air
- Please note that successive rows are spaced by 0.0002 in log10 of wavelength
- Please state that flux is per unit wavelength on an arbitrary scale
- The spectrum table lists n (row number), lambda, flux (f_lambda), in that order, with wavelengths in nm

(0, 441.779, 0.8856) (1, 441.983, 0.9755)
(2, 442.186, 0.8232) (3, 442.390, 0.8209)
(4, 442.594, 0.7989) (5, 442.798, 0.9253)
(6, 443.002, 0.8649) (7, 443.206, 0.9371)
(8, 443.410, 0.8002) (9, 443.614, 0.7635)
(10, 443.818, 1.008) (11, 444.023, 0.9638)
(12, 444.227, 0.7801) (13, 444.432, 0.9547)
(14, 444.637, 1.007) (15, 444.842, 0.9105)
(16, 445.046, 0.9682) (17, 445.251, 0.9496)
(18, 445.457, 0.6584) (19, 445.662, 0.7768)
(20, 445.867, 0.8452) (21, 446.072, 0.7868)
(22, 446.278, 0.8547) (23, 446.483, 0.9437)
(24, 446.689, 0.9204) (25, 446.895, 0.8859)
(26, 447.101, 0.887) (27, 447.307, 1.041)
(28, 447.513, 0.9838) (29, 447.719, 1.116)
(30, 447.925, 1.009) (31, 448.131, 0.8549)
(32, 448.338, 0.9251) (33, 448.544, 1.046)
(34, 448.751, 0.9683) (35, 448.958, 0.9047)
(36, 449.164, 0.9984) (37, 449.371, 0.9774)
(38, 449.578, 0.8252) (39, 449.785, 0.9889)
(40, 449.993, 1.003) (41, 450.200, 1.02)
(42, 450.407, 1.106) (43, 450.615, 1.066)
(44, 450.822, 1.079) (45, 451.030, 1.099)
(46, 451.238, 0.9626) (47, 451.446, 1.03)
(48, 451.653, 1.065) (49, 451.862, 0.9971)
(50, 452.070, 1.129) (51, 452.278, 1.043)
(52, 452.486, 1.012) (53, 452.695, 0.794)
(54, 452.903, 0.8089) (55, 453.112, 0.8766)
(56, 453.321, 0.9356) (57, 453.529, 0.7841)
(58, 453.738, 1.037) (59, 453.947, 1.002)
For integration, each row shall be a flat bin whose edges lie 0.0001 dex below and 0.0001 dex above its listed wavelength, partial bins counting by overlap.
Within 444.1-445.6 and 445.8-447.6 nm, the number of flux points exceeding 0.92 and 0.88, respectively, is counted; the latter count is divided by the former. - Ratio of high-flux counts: 1.5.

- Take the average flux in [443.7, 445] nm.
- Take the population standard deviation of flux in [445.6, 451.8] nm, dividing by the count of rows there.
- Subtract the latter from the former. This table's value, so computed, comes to 0.843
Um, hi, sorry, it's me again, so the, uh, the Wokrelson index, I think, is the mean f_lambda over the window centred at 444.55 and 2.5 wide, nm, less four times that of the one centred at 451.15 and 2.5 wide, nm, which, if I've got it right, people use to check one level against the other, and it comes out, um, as -3.32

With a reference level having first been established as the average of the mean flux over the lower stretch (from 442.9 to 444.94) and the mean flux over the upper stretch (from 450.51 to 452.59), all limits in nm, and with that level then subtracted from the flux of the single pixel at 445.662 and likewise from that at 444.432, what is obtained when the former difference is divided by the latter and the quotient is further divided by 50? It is 0.21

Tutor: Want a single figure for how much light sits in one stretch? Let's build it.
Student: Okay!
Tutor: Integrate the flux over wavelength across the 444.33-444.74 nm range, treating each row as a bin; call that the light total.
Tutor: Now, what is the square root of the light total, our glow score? 0.634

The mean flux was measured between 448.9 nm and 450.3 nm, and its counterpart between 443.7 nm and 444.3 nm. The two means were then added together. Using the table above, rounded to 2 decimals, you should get 1.88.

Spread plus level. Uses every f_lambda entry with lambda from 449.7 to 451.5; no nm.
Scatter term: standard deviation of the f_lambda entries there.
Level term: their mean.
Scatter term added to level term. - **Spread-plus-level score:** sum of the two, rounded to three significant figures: 1.09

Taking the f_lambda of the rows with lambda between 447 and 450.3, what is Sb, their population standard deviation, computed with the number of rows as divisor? 0.073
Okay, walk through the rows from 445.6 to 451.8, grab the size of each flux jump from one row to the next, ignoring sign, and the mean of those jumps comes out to 0.074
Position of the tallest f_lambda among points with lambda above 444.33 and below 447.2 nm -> 444.637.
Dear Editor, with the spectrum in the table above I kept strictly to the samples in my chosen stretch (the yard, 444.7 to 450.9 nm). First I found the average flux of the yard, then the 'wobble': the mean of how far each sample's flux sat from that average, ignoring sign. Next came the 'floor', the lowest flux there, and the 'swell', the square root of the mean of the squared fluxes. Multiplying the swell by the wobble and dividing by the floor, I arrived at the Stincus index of 0.118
